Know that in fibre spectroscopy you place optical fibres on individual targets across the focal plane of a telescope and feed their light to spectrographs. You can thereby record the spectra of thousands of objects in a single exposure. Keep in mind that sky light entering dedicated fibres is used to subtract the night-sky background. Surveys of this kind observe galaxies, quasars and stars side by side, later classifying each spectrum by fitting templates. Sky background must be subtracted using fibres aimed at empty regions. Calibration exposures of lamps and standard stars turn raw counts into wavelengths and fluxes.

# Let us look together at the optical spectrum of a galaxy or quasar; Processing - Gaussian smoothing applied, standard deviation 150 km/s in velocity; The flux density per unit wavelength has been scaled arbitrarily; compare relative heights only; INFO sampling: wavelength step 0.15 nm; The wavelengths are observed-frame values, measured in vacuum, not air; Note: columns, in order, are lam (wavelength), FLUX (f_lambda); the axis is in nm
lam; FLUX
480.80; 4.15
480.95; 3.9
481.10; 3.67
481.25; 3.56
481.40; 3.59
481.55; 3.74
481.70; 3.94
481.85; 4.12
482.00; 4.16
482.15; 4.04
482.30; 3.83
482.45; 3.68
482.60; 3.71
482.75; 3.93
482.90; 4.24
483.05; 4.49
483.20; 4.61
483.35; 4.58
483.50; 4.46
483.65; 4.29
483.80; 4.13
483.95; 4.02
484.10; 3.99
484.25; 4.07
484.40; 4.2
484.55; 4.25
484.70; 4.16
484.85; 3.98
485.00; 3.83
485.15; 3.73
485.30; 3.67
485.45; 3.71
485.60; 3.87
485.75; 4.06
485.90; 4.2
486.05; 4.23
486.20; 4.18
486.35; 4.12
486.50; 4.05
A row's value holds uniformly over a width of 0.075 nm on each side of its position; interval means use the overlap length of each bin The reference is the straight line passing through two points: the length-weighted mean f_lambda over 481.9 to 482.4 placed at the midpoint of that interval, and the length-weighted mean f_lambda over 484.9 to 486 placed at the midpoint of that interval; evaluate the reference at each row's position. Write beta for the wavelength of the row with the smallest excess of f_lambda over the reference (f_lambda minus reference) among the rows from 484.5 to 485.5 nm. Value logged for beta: 485.30 nm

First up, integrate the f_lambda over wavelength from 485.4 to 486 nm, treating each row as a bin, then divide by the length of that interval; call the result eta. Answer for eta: 3.98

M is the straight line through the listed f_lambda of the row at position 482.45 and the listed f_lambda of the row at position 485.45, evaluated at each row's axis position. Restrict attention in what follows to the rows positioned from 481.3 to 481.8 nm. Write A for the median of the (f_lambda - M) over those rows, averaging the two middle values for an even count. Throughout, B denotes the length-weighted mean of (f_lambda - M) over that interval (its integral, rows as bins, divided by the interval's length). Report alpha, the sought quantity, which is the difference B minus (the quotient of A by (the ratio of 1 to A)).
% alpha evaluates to 0.09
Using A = 0.07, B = 0.1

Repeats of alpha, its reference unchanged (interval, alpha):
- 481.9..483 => 0.22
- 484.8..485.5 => 0.07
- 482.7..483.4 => 0.05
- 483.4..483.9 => 0.24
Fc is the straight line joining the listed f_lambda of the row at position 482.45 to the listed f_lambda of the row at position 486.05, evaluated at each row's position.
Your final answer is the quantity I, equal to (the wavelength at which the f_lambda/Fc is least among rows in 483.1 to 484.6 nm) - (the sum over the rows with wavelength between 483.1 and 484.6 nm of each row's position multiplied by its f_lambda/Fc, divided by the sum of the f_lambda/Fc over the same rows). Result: 0.25 nm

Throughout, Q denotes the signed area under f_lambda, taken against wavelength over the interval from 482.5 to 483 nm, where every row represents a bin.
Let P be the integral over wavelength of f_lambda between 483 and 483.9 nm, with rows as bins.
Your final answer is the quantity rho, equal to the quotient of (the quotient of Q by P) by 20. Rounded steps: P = 3.97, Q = 2.0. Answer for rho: 0.03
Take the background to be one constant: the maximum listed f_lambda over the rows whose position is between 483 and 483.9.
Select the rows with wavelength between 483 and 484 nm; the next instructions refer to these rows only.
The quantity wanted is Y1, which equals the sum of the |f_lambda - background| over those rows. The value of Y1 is 1.69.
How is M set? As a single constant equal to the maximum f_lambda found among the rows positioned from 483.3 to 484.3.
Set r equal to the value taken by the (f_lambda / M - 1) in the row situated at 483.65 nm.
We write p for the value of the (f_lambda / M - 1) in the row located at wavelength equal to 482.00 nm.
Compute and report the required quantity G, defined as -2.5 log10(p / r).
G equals -0.4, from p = -0.092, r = -0.063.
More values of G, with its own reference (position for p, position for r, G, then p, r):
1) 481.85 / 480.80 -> -0.1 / -0.100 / -0.094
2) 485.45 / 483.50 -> -2.2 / -0.190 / -0.026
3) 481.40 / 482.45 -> -0.1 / -0.216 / -0.197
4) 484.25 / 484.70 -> -0.2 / -0.111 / -0.092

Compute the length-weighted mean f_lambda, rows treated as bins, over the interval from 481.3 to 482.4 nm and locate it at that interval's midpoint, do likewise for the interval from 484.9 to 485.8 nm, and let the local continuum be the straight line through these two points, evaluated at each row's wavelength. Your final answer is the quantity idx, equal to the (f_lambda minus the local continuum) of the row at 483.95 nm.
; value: 0.17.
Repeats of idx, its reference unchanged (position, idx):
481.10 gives -0.25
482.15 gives 0.14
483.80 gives 0.28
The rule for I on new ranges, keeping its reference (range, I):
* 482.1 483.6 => -0.40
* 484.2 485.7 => 0.40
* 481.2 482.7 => 0.53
